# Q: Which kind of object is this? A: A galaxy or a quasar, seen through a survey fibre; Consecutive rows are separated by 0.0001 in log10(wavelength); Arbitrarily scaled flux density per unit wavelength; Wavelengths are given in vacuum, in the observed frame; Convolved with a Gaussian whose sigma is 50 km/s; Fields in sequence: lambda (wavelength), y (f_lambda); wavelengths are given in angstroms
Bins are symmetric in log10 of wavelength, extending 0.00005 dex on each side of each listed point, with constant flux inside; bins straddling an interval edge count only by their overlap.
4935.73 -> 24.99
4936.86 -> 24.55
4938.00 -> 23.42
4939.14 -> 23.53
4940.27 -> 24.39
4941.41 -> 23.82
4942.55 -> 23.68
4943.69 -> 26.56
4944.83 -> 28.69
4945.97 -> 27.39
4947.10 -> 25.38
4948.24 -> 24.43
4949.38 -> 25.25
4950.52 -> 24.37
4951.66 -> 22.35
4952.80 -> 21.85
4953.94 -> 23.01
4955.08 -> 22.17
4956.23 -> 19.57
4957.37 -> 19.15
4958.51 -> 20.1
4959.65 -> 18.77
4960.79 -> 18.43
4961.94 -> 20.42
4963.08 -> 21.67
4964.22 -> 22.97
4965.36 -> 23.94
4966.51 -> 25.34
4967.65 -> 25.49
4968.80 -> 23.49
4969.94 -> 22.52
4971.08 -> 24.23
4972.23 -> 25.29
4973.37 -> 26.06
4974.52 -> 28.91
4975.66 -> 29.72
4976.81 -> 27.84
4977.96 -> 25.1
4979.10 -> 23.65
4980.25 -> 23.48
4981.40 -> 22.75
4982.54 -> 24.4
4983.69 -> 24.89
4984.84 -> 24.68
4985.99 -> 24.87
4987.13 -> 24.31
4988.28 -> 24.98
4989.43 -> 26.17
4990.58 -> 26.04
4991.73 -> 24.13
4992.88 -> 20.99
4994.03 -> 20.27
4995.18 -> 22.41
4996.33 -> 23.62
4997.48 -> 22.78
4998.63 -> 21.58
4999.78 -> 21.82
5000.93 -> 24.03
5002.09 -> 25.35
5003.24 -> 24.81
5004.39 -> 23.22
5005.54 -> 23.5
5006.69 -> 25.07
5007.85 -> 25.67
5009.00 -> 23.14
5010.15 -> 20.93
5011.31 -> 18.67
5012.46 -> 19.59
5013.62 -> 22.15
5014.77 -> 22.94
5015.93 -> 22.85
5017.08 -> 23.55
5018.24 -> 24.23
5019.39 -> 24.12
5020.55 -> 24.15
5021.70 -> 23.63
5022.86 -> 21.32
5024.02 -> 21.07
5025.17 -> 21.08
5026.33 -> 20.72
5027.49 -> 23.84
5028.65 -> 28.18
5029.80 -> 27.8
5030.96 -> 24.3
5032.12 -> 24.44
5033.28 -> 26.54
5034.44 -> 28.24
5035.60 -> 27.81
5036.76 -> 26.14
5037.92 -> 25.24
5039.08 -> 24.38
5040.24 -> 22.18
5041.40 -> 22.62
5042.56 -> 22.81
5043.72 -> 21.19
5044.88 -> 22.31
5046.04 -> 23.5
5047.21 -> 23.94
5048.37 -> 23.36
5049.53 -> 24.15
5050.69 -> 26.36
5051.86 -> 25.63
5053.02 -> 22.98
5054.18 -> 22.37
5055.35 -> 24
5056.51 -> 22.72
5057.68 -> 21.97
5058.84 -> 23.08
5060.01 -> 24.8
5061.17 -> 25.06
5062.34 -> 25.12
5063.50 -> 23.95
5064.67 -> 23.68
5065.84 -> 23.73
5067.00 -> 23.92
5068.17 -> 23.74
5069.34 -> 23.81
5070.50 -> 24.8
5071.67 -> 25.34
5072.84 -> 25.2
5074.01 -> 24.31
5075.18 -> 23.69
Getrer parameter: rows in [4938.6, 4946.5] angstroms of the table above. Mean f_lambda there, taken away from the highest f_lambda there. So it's 3.3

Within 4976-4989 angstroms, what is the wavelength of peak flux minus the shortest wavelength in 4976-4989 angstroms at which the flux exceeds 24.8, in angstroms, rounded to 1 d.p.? 0.0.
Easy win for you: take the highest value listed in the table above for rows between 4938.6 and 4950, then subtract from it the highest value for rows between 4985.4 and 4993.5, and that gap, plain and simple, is 2.5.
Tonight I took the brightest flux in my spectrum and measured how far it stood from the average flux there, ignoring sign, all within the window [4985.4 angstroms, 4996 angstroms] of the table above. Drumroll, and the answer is 2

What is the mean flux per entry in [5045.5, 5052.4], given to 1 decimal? 24.5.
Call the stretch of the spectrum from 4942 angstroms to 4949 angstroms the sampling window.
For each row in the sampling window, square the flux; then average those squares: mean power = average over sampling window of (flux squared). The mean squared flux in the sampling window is 680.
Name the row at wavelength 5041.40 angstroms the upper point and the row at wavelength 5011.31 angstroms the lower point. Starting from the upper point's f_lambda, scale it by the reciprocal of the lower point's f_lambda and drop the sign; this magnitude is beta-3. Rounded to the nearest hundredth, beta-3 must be 1.21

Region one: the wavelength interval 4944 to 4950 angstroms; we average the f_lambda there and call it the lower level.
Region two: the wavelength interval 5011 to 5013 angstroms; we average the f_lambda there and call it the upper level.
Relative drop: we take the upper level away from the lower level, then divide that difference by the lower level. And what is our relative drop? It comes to 0.27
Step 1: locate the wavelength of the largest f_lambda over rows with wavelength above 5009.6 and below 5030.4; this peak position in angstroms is 5028.65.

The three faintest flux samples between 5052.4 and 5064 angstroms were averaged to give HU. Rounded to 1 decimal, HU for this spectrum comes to 22.4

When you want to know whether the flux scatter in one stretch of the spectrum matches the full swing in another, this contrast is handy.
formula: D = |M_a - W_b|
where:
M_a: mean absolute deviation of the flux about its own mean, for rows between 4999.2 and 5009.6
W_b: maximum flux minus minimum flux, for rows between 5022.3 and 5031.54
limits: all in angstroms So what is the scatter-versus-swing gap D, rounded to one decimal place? 6.4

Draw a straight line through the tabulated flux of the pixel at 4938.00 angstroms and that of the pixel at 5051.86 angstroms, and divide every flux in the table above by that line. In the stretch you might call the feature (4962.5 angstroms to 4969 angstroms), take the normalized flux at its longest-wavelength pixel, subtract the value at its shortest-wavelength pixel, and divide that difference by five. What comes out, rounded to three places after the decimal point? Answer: 0.014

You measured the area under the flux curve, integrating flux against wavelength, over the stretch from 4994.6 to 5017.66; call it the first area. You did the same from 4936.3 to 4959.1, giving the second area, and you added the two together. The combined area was 1067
